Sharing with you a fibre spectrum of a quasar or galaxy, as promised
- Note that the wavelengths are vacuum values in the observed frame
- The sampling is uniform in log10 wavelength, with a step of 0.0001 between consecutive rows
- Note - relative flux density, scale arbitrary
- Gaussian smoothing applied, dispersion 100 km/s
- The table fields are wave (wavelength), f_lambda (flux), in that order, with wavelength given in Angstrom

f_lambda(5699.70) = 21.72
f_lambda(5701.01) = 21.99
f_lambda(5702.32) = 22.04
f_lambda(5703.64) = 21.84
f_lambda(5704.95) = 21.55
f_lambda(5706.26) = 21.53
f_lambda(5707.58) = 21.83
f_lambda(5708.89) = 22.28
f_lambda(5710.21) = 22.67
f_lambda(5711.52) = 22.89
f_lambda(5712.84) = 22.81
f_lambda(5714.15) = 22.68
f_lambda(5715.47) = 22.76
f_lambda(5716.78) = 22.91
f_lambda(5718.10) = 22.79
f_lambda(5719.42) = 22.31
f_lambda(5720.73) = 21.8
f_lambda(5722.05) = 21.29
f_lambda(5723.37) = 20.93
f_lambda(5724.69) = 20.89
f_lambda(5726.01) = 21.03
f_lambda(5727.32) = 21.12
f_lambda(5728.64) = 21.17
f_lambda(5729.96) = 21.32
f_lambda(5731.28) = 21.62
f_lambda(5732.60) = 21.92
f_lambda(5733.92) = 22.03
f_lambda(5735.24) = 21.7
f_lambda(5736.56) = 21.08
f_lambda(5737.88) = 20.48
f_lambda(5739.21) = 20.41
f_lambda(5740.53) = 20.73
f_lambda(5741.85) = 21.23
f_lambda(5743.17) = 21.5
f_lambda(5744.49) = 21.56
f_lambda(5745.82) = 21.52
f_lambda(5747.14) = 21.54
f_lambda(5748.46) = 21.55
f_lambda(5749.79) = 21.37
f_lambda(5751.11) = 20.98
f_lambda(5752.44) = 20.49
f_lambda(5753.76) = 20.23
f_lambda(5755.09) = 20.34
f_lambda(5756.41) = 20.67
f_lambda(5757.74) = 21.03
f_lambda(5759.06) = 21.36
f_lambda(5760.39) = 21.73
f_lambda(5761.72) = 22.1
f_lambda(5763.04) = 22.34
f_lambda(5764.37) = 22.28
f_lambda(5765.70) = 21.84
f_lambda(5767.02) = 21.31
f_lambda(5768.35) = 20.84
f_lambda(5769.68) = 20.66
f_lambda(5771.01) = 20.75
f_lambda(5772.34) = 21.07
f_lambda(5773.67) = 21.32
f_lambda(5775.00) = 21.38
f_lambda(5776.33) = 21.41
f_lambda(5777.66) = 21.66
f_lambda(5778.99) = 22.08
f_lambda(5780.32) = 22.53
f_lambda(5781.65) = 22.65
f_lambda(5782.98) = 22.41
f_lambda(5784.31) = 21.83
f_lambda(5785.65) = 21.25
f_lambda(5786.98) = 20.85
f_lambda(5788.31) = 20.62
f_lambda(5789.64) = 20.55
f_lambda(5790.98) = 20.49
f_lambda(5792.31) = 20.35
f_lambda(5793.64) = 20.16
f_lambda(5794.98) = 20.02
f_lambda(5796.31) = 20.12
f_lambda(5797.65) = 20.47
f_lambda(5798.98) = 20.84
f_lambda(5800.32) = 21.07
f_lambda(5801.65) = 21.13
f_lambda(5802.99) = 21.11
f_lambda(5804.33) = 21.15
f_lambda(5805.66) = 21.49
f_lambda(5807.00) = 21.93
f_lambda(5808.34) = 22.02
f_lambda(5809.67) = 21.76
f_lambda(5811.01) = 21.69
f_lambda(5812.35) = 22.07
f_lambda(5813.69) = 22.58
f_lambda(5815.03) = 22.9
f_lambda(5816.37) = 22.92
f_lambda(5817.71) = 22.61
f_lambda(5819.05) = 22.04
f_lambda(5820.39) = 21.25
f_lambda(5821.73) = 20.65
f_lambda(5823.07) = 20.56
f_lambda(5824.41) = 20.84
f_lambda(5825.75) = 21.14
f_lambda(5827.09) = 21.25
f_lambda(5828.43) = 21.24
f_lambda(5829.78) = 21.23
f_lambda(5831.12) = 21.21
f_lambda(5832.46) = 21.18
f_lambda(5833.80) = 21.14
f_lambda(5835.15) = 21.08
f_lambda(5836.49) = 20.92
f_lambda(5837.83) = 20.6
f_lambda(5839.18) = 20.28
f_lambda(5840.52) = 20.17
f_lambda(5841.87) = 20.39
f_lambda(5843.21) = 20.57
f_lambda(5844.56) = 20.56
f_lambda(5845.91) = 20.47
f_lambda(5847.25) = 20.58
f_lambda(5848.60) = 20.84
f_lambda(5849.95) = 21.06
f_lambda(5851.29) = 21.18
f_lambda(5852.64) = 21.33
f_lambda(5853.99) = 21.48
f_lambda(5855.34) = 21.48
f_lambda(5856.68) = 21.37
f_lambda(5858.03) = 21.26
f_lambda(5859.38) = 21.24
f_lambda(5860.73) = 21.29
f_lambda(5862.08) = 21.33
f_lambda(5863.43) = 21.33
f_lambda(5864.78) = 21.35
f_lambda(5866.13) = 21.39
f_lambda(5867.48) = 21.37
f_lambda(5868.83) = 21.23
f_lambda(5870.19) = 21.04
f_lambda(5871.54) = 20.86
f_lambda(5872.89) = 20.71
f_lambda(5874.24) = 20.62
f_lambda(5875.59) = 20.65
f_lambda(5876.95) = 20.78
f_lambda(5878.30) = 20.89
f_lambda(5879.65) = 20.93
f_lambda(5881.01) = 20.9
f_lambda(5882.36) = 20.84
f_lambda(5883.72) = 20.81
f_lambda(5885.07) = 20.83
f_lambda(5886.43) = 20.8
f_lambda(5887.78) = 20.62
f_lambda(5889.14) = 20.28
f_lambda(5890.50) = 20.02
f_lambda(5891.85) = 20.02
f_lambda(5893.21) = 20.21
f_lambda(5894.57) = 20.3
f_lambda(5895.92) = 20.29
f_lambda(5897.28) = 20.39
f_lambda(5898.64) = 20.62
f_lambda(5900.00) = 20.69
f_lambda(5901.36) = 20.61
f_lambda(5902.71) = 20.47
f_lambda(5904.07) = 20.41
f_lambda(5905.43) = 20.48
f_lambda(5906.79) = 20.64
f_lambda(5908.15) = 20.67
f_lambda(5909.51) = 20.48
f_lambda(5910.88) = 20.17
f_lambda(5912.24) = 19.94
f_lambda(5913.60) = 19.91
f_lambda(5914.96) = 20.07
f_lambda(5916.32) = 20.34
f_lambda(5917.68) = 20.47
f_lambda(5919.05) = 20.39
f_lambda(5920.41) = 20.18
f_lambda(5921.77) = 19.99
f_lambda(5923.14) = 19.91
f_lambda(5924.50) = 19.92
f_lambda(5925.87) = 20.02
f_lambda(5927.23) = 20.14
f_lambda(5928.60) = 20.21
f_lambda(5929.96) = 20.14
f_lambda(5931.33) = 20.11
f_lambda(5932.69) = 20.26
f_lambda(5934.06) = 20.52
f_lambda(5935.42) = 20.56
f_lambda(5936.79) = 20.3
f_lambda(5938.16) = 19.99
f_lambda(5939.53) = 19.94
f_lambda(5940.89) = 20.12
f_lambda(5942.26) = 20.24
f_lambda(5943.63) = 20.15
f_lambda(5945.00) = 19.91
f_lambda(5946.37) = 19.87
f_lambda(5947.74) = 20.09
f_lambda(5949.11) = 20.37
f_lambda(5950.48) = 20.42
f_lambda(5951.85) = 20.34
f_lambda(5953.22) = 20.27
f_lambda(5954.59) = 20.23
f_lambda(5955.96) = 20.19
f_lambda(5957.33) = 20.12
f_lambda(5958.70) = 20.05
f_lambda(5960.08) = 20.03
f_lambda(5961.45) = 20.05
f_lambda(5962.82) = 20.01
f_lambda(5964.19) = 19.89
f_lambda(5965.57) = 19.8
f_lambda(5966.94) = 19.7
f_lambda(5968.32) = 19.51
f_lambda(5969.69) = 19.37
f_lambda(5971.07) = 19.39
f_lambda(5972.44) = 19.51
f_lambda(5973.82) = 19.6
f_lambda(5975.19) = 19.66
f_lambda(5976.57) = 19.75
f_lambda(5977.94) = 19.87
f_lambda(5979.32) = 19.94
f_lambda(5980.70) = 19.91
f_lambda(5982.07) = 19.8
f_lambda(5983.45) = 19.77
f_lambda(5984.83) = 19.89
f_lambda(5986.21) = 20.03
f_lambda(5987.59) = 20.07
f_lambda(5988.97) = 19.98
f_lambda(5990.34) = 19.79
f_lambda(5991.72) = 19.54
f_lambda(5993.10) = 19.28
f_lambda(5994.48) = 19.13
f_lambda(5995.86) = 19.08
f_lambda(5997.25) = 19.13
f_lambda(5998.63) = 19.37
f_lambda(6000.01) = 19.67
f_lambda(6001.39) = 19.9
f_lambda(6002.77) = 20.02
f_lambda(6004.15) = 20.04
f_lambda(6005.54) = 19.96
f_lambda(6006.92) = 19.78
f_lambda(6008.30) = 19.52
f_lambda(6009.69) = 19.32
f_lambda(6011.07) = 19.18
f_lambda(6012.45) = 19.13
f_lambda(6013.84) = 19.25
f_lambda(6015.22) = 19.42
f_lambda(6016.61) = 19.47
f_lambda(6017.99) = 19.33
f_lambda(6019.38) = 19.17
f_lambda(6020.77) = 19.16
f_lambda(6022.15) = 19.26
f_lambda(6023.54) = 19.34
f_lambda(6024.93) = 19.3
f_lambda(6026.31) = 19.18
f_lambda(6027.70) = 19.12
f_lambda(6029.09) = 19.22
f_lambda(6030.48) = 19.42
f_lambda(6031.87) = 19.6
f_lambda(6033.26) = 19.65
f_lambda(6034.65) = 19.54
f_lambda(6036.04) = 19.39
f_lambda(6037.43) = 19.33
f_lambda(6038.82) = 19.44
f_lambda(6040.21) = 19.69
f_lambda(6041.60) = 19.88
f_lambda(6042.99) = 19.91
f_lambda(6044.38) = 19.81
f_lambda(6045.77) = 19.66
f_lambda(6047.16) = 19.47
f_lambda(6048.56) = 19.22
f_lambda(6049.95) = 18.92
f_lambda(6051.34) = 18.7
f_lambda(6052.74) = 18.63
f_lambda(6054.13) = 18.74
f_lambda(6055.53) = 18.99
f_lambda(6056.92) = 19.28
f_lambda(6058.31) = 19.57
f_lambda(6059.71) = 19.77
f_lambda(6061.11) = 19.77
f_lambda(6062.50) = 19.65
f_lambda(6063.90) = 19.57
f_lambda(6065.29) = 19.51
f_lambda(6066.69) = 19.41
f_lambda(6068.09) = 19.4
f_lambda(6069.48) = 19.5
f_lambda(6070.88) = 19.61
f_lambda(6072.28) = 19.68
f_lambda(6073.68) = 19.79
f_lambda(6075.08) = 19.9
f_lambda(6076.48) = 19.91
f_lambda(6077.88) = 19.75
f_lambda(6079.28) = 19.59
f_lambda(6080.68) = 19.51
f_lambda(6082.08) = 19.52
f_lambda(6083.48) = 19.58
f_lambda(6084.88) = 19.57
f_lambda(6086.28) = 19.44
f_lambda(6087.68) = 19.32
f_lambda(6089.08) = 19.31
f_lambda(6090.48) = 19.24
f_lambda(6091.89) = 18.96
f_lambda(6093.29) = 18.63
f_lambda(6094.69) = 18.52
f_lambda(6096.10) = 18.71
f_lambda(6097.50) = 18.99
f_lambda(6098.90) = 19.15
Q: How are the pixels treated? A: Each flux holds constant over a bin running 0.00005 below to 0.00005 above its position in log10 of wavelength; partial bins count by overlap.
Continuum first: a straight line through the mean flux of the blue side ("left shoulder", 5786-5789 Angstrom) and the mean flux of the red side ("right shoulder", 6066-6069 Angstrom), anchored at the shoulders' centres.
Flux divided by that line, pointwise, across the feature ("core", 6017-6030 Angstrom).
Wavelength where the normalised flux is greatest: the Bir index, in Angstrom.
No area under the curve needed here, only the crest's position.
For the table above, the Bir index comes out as 6023.54 Angstrom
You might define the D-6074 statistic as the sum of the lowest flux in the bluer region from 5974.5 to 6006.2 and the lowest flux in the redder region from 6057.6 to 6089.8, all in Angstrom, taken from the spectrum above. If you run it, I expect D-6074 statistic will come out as 38.4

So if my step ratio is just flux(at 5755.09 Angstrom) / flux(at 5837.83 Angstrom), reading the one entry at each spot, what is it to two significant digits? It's 0.99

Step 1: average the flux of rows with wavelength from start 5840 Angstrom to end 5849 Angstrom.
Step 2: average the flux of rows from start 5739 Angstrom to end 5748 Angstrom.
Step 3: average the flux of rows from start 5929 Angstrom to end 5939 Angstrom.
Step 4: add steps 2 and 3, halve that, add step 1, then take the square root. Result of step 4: 6.42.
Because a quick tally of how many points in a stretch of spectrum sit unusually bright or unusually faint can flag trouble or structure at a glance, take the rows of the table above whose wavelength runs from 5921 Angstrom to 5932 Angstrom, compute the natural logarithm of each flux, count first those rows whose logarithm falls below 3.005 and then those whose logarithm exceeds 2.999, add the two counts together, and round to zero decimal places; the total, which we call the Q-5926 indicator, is 11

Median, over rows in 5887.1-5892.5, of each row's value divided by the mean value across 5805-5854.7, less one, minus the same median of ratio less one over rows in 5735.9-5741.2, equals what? -0.021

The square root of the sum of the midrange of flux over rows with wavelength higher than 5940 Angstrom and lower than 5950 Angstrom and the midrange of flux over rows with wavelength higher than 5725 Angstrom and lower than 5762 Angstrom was 6.43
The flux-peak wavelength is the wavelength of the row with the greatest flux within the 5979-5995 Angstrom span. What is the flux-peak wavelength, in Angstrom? 5987.59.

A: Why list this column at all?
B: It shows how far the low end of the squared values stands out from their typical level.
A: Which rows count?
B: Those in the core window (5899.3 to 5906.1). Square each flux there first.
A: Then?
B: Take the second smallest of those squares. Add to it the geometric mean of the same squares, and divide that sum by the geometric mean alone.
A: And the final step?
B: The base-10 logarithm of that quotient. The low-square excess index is 0.300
